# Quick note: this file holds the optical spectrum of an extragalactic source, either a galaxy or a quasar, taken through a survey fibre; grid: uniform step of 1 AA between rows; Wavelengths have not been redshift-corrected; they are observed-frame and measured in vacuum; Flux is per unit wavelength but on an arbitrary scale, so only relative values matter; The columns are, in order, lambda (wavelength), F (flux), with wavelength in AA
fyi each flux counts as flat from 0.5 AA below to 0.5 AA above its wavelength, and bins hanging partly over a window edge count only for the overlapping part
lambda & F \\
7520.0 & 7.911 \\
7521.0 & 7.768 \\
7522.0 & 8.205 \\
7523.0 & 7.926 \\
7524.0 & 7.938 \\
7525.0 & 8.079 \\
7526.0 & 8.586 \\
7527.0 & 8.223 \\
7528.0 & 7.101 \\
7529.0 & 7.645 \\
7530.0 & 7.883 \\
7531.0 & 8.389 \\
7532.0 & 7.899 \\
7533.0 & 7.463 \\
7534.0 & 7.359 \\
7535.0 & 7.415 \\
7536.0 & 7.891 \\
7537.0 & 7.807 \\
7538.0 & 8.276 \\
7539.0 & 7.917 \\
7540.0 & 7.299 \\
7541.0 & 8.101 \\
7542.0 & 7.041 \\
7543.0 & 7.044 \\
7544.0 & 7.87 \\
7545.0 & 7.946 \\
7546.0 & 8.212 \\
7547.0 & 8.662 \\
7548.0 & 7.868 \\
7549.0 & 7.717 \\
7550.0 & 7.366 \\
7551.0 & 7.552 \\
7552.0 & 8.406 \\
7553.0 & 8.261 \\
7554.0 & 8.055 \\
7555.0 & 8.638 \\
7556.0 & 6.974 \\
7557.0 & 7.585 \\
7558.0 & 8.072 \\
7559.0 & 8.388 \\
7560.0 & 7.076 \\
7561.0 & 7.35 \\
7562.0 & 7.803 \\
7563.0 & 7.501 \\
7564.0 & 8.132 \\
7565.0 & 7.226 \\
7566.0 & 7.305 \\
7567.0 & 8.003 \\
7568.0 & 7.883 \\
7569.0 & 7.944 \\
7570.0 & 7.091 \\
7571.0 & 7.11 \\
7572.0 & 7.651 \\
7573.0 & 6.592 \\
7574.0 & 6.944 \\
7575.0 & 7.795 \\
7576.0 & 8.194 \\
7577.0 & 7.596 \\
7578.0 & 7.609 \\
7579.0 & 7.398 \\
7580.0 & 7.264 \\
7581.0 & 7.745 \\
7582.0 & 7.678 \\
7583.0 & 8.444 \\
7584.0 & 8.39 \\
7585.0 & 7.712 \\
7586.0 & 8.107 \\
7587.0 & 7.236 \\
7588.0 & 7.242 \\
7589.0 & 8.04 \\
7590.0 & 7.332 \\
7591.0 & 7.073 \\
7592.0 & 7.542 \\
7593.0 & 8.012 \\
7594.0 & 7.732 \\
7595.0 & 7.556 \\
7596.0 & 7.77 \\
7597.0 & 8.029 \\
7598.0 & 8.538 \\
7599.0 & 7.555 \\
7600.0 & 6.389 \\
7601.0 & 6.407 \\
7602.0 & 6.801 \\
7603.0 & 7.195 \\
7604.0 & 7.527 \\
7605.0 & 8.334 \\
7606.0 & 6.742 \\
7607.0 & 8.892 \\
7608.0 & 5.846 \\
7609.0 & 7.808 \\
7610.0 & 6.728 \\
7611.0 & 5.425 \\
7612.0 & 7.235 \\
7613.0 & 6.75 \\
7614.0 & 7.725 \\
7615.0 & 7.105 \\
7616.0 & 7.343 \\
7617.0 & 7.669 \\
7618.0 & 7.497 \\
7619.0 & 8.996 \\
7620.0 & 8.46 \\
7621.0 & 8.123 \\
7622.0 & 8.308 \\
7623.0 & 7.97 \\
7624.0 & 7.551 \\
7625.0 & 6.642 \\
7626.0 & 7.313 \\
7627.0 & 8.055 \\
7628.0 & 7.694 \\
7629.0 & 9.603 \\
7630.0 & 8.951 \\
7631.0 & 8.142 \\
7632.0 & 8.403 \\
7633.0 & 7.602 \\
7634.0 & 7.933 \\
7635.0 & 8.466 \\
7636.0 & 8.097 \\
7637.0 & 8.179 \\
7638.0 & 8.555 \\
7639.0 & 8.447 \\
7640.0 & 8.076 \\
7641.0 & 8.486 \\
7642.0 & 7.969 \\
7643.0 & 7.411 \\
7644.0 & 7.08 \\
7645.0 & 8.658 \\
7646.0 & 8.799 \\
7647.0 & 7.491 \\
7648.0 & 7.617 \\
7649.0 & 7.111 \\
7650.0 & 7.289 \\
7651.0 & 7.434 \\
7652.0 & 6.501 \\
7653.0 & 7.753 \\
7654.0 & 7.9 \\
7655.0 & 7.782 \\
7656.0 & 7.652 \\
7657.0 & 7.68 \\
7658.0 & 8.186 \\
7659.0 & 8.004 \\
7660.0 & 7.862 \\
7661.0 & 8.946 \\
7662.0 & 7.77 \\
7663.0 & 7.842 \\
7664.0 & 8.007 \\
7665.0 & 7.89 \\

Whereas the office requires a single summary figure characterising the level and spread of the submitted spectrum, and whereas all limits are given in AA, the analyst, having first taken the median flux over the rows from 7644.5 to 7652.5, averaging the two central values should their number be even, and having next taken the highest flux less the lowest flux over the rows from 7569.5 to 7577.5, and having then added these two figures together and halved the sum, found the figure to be 4.5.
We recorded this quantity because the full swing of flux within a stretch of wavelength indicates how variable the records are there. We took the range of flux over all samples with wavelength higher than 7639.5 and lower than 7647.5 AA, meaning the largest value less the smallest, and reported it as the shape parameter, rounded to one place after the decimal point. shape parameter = 1.7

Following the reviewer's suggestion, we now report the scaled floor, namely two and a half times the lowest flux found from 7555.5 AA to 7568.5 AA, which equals 17.4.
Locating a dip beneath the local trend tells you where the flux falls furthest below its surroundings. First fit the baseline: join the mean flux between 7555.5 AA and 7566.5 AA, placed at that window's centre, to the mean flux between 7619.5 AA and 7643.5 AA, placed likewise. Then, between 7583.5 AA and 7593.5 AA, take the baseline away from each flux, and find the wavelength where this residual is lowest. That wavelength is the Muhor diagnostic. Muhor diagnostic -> 7591.0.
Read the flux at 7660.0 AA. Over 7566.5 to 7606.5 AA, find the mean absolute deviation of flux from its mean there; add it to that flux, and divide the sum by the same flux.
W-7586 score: 1.054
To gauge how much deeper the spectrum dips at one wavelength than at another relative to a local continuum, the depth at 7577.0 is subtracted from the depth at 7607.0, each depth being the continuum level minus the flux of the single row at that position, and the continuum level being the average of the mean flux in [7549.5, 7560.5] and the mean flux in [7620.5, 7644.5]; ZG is -1.3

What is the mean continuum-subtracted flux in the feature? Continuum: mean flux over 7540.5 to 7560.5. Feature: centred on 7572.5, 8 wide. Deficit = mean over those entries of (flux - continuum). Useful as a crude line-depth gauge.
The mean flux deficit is -0.43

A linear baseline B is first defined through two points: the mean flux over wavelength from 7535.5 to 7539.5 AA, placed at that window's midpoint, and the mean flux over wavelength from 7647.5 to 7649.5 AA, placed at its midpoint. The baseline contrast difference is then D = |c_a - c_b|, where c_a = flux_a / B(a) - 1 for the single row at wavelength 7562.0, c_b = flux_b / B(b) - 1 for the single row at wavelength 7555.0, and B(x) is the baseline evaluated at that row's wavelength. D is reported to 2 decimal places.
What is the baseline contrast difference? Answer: 0.10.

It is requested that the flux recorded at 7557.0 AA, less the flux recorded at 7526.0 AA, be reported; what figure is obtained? -1.0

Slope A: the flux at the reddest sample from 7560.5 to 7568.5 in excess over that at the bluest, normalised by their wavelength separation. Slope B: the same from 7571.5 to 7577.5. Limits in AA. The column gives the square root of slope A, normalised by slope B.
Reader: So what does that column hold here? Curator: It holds -25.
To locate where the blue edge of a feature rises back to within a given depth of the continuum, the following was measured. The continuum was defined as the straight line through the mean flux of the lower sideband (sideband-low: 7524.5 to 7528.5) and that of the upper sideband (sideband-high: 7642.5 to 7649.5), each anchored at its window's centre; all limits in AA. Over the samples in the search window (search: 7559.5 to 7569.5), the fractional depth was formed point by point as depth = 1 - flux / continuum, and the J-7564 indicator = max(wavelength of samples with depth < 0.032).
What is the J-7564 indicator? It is 7569.0 AA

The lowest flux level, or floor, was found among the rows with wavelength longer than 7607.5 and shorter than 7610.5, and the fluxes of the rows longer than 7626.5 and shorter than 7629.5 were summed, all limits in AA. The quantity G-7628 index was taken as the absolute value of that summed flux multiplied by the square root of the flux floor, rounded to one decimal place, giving 61.3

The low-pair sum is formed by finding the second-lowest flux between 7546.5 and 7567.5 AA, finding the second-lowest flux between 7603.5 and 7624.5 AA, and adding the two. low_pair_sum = 12.9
